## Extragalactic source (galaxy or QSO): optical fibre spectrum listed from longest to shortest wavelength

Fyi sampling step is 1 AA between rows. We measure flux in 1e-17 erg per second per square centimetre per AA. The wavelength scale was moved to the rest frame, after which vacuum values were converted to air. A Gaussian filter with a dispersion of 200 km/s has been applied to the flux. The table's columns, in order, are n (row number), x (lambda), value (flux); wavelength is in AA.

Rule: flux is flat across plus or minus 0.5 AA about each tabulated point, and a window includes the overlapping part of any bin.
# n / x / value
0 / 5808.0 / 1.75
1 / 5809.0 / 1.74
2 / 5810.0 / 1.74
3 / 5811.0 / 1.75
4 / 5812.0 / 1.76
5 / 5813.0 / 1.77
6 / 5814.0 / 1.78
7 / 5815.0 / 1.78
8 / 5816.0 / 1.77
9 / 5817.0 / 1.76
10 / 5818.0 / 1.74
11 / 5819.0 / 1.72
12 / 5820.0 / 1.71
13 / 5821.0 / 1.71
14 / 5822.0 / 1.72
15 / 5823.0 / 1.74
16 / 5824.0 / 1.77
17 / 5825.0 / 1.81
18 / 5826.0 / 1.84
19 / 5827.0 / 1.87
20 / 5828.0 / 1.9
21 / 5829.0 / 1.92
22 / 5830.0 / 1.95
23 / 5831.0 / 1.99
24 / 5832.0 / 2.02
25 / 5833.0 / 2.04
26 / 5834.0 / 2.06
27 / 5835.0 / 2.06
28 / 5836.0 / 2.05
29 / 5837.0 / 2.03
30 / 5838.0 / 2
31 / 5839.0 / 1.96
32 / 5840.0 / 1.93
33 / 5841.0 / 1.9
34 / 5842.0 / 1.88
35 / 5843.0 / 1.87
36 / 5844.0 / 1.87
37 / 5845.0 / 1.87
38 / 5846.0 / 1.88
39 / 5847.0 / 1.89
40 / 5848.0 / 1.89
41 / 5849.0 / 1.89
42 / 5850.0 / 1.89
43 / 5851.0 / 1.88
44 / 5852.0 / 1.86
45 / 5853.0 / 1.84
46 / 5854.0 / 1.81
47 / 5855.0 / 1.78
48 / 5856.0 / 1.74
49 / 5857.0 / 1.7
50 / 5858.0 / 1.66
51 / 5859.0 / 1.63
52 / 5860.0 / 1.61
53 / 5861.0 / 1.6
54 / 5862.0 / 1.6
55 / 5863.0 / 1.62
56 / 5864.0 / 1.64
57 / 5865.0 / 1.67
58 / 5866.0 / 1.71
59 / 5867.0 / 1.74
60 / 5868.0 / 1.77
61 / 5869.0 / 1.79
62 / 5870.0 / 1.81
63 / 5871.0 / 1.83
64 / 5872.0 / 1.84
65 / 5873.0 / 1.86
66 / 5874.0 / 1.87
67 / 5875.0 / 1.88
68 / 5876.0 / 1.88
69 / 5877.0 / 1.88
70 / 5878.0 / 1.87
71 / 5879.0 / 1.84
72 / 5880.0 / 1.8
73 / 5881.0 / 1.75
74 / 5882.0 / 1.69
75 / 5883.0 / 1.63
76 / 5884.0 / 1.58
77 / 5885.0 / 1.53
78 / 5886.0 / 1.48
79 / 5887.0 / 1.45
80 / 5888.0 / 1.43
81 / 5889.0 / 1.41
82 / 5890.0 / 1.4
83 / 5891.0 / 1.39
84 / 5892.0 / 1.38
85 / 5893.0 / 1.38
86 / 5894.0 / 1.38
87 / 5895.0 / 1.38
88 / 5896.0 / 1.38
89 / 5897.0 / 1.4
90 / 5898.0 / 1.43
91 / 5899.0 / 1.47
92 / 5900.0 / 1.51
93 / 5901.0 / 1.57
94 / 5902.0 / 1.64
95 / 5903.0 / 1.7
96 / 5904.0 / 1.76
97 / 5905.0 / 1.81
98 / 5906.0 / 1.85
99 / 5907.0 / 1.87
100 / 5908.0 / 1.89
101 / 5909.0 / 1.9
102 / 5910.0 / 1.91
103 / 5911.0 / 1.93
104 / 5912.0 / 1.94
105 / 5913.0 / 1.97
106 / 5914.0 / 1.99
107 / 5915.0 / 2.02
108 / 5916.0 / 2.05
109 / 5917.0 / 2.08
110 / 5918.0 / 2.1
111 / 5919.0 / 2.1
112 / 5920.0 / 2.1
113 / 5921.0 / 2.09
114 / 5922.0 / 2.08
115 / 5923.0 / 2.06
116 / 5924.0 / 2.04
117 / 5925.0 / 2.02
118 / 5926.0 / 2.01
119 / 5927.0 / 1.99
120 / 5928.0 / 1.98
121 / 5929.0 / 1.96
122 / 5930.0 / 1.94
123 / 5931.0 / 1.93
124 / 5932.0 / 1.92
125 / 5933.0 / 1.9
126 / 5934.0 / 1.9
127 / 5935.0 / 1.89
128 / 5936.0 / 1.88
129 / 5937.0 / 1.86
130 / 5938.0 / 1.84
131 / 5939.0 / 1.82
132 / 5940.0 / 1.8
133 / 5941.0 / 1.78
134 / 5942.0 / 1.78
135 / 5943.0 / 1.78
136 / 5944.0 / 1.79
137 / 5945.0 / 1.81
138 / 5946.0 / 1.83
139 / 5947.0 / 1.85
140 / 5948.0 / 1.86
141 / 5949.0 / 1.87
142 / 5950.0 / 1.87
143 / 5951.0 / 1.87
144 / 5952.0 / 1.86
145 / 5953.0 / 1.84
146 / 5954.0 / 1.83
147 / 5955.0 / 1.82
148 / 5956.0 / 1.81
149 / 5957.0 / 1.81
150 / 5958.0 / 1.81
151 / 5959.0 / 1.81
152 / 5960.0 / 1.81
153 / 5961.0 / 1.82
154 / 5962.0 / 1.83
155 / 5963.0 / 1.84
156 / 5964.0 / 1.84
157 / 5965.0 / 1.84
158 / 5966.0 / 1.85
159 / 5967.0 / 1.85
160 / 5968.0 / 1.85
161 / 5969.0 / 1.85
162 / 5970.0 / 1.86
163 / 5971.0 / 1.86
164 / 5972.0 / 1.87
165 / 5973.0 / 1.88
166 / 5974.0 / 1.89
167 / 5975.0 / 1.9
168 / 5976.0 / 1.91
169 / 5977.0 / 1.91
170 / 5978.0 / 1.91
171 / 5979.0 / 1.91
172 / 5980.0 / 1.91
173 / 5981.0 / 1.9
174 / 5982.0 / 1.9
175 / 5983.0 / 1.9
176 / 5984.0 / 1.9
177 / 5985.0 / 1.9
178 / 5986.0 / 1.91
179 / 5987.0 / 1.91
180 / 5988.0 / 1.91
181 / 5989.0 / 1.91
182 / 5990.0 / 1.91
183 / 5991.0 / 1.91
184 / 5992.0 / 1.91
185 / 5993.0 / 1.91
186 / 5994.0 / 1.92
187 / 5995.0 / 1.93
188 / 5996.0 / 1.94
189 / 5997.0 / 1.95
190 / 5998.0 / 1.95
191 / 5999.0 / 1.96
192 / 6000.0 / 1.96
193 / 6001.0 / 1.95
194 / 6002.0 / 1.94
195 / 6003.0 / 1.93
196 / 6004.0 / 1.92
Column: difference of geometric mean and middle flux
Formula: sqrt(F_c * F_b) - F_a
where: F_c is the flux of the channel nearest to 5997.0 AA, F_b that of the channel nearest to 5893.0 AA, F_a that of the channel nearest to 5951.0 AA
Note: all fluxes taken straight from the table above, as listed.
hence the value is -0.23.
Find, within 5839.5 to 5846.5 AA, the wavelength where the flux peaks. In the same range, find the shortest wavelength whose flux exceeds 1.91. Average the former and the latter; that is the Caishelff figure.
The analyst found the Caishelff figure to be 5840.0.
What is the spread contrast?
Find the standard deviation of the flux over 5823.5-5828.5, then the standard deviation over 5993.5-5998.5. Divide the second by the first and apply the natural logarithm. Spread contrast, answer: -1.4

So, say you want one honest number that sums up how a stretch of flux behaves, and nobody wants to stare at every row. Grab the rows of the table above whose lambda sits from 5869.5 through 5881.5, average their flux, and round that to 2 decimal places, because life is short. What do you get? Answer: 1.84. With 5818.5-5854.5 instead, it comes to 1.89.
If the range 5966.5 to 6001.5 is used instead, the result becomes 1.91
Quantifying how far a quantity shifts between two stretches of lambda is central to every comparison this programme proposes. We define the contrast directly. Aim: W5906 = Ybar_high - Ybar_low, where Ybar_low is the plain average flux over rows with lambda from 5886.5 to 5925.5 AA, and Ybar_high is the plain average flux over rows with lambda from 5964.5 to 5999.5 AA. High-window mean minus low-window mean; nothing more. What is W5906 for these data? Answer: 0.15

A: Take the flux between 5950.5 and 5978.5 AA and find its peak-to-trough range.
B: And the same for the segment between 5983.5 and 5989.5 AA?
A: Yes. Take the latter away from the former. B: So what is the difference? 0.090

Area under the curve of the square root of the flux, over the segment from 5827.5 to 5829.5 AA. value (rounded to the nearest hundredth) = 2.76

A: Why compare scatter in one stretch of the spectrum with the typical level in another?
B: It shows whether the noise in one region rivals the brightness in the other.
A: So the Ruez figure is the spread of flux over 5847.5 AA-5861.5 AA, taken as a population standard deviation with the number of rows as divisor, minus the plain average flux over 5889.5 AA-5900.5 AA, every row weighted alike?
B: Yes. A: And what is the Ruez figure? -1.30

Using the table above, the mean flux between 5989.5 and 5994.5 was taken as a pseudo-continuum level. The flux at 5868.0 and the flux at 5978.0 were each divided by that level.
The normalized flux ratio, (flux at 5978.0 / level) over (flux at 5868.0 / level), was 1.08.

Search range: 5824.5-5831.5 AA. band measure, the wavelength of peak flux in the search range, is 5831.0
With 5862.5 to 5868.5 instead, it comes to 5868.0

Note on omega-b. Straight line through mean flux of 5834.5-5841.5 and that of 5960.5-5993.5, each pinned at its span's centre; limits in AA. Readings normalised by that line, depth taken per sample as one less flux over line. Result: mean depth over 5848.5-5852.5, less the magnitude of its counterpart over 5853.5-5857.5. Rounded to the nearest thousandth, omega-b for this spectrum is -0.060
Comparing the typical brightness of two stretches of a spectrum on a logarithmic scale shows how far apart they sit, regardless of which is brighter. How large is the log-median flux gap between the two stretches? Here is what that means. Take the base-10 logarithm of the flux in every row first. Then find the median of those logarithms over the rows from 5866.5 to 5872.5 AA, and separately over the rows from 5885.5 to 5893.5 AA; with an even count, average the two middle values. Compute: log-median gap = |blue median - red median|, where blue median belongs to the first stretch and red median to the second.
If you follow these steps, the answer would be 0.11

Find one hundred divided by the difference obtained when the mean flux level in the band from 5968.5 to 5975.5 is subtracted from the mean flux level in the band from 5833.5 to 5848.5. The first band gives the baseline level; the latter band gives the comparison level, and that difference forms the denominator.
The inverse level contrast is 1432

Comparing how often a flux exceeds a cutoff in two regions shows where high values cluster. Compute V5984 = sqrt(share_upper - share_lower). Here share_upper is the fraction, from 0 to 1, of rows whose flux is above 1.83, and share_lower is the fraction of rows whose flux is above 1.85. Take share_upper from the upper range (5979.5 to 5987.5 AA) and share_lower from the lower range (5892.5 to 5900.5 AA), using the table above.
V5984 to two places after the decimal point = 1.00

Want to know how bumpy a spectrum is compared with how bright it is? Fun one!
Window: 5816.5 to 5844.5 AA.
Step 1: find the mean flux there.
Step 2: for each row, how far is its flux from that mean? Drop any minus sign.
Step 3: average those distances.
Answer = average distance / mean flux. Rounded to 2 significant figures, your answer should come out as 0.053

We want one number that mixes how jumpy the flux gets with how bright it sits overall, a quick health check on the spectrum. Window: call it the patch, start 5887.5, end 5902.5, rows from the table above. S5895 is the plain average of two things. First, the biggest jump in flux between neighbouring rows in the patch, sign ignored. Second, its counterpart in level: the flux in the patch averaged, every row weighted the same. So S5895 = 0.75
